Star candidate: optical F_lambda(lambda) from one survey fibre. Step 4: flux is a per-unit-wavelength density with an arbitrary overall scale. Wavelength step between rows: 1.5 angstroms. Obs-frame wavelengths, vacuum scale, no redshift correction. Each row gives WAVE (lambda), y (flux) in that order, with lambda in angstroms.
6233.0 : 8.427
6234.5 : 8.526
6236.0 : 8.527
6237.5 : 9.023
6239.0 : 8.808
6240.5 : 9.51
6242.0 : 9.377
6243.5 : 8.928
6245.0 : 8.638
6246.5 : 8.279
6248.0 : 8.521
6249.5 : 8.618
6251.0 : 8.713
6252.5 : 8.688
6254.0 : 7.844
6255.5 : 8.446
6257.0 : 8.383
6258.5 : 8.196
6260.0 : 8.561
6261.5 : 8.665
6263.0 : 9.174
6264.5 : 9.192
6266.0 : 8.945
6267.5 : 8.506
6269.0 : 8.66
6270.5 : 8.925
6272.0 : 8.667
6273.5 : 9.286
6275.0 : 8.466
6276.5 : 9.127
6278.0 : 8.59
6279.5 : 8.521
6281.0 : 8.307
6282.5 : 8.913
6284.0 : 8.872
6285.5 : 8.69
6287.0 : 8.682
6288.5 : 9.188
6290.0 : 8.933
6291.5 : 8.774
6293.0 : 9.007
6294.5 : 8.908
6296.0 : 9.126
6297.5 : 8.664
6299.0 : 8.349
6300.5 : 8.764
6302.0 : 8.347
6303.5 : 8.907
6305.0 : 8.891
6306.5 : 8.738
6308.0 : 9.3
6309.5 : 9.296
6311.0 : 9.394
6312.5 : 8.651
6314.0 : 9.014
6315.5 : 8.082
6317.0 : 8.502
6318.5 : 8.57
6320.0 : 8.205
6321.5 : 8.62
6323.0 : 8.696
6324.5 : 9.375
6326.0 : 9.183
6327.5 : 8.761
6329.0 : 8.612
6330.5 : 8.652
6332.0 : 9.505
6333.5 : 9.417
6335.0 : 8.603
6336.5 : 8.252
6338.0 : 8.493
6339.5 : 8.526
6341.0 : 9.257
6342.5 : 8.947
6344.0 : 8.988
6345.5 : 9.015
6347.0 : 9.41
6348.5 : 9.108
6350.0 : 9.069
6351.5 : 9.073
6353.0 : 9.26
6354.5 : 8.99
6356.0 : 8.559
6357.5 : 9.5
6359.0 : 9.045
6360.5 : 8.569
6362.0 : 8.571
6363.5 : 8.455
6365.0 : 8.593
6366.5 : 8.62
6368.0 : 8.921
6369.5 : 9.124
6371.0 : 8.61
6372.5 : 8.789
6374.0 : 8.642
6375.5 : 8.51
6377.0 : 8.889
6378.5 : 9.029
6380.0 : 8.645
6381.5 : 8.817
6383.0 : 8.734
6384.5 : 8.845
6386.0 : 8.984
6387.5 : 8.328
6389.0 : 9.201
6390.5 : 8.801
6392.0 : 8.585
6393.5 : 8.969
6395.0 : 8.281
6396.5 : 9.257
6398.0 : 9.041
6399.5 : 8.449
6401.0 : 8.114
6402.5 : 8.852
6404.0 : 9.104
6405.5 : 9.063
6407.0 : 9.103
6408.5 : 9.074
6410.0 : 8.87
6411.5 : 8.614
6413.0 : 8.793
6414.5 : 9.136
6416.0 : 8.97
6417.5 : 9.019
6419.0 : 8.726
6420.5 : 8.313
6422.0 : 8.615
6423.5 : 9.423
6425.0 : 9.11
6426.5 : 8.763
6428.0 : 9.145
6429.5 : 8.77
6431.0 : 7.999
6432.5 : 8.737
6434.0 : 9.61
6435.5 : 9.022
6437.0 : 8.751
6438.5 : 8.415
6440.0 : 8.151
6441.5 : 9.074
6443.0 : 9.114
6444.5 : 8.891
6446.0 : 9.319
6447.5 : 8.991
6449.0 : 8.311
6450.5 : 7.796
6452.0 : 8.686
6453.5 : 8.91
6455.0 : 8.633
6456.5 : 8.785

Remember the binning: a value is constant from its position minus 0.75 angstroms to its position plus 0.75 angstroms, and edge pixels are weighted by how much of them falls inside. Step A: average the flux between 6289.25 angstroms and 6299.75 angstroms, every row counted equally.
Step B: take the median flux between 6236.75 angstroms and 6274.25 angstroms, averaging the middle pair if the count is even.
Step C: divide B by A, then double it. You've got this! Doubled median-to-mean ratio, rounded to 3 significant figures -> 1.96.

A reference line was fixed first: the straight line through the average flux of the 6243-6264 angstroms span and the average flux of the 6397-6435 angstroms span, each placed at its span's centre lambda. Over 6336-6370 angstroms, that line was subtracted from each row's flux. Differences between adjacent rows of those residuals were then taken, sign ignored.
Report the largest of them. 0.938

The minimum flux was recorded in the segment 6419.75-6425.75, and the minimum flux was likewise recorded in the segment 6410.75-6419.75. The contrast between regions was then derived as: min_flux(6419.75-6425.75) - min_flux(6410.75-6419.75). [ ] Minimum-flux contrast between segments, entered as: -0.30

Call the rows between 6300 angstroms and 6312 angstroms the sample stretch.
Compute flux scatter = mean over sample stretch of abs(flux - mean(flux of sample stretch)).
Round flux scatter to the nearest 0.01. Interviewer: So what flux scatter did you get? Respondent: 0.28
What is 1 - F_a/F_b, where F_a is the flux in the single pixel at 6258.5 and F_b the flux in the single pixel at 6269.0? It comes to 0.05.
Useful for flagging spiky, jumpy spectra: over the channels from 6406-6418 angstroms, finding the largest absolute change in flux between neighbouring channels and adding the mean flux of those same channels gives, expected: 9.29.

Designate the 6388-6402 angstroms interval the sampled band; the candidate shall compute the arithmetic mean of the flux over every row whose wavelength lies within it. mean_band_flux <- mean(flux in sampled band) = 8.74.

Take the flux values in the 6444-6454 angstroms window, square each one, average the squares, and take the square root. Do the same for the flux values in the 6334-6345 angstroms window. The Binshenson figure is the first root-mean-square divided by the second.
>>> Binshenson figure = 1.00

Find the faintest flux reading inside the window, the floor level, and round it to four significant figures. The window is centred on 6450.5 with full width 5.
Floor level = 7.796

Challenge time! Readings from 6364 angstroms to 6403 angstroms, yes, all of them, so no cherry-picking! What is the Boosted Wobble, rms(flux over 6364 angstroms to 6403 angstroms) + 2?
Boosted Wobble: 10.8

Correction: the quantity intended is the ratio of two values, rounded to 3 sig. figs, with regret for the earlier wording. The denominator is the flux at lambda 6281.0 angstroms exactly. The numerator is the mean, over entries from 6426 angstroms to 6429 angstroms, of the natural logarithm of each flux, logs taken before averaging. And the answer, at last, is 0.264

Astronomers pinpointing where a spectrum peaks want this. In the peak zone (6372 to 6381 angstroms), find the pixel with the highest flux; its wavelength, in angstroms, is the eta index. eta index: 6378.5 angstroms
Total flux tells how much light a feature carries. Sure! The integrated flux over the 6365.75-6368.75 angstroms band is 26.3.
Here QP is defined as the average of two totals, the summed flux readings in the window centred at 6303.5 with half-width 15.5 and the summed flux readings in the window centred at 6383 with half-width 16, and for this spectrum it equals 185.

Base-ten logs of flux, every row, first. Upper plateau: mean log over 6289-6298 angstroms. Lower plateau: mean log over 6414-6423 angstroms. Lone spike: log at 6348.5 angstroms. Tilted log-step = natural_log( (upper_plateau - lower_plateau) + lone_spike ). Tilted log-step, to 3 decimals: -0.036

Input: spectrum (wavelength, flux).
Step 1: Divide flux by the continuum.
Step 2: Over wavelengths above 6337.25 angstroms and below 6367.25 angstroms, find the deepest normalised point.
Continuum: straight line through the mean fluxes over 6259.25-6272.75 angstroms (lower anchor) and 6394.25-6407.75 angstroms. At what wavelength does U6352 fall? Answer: 6363.5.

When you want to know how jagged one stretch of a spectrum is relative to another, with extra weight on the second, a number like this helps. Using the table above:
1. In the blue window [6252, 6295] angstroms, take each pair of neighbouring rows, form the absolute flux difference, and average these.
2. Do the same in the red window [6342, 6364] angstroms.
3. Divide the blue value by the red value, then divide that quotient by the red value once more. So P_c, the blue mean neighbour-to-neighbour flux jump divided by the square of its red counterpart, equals 4.7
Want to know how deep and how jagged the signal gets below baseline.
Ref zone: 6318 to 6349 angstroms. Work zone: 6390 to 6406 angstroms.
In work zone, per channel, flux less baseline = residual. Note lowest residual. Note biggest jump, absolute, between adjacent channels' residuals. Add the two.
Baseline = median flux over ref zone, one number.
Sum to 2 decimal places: 0.33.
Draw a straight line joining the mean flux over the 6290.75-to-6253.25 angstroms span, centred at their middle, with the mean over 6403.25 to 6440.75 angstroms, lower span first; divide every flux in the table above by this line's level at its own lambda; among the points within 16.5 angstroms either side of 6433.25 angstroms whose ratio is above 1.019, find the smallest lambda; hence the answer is 6417.5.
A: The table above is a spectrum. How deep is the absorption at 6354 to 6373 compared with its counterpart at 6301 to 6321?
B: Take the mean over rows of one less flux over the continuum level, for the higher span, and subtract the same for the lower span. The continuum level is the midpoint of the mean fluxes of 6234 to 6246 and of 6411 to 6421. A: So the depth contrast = -0.004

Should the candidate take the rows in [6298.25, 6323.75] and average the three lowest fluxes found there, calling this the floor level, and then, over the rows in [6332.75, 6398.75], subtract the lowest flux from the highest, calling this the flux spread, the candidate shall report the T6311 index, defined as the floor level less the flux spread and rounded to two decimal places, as 6.96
